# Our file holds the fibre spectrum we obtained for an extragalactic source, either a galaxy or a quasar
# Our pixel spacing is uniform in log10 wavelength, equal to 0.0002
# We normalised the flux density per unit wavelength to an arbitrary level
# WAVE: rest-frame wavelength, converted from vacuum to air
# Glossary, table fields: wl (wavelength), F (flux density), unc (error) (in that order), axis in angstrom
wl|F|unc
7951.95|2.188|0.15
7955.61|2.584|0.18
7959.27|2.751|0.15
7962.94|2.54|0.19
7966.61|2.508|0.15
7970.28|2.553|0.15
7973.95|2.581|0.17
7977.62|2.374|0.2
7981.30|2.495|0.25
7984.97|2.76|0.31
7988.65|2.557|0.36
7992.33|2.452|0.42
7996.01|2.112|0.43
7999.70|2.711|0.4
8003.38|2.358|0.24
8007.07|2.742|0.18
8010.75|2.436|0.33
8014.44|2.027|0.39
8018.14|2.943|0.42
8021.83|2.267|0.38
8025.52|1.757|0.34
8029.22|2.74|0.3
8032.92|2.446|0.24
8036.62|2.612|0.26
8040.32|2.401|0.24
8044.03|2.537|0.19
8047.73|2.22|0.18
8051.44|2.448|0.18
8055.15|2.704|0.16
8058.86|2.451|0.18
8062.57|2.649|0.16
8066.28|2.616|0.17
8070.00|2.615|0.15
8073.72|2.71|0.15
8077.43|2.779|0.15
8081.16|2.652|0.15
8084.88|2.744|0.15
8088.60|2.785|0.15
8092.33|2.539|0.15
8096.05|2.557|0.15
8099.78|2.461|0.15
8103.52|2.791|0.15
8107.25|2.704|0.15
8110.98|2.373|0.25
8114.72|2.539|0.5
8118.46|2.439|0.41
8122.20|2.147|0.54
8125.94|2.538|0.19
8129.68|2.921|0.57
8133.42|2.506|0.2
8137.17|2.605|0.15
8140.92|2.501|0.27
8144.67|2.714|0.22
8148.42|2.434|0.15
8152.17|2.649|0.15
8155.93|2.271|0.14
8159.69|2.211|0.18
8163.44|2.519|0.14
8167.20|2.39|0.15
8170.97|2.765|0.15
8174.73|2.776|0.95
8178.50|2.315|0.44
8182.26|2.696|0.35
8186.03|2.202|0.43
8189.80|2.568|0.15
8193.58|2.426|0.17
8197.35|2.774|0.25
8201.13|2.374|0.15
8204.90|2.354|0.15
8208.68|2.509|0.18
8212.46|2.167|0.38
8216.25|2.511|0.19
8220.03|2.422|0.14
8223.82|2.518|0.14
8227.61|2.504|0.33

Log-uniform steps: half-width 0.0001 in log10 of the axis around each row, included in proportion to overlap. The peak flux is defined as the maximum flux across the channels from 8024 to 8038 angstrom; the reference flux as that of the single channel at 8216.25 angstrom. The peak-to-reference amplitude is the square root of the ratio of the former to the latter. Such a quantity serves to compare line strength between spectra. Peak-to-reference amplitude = 1.04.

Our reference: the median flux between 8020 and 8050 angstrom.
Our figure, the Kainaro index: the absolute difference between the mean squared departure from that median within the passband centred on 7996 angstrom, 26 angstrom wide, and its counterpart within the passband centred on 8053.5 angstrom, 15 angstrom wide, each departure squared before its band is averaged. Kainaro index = 0.03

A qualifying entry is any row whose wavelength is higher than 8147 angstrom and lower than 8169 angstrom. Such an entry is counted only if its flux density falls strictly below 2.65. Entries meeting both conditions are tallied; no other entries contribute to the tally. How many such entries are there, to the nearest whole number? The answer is 6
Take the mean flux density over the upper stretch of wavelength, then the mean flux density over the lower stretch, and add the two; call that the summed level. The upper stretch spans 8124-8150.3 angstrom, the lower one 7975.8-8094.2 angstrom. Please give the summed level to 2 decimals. 5.12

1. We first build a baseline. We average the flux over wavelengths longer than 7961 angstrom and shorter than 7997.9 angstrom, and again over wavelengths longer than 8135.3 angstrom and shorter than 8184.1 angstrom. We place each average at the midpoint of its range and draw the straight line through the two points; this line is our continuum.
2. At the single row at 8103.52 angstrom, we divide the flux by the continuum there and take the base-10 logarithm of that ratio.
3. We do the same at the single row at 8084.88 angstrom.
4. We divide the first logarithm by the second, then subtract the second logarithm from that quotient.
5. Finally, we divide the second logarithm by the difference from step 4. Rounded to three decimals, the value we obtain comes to 0.034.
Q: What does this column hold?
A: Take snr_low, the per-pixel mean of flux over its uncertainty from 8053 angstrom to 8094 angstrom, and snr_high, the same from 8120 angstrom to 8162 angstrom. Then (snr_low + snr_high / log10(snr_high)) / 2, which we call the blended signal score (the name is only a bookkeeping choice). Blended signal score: 14.2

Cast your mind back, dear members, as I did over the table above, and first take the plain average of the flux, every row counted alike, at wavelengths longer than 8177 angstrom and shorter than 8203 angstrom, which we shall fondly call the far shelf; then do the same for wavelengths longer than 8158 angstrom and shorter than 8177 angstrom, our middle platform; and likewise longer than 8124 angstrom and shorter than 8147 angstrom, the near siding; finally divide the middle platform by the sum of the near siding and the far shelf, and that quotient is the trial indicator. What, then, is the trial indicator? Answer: 0.496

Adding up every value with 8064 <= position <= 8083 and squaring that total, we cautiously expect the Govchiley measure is 179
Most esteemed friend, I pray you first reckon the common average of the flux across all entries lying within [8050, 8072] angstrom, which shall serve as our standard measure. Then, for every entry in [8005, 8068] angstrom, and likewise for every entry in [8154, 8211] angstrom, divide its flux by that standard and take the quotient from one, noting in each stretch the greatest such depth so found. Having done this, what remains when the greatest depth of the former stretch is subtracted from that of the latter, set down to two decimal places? -0.17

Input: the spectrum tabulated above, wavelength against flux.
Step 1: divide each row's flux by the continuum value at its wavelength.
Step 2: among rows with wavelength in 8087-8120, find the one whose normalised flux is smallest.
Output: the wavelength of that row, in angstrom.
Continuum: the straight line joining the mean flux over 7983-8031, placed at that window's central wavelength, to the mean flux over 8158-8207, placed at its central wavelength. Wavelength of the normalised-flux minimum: 8110.98 angstrom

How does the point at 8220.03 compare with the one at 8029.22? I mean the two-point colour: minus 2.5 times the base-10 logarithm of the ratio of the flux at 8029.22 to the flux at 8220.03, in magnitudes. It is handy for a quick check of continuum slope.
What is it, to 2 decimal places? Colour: -0.13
